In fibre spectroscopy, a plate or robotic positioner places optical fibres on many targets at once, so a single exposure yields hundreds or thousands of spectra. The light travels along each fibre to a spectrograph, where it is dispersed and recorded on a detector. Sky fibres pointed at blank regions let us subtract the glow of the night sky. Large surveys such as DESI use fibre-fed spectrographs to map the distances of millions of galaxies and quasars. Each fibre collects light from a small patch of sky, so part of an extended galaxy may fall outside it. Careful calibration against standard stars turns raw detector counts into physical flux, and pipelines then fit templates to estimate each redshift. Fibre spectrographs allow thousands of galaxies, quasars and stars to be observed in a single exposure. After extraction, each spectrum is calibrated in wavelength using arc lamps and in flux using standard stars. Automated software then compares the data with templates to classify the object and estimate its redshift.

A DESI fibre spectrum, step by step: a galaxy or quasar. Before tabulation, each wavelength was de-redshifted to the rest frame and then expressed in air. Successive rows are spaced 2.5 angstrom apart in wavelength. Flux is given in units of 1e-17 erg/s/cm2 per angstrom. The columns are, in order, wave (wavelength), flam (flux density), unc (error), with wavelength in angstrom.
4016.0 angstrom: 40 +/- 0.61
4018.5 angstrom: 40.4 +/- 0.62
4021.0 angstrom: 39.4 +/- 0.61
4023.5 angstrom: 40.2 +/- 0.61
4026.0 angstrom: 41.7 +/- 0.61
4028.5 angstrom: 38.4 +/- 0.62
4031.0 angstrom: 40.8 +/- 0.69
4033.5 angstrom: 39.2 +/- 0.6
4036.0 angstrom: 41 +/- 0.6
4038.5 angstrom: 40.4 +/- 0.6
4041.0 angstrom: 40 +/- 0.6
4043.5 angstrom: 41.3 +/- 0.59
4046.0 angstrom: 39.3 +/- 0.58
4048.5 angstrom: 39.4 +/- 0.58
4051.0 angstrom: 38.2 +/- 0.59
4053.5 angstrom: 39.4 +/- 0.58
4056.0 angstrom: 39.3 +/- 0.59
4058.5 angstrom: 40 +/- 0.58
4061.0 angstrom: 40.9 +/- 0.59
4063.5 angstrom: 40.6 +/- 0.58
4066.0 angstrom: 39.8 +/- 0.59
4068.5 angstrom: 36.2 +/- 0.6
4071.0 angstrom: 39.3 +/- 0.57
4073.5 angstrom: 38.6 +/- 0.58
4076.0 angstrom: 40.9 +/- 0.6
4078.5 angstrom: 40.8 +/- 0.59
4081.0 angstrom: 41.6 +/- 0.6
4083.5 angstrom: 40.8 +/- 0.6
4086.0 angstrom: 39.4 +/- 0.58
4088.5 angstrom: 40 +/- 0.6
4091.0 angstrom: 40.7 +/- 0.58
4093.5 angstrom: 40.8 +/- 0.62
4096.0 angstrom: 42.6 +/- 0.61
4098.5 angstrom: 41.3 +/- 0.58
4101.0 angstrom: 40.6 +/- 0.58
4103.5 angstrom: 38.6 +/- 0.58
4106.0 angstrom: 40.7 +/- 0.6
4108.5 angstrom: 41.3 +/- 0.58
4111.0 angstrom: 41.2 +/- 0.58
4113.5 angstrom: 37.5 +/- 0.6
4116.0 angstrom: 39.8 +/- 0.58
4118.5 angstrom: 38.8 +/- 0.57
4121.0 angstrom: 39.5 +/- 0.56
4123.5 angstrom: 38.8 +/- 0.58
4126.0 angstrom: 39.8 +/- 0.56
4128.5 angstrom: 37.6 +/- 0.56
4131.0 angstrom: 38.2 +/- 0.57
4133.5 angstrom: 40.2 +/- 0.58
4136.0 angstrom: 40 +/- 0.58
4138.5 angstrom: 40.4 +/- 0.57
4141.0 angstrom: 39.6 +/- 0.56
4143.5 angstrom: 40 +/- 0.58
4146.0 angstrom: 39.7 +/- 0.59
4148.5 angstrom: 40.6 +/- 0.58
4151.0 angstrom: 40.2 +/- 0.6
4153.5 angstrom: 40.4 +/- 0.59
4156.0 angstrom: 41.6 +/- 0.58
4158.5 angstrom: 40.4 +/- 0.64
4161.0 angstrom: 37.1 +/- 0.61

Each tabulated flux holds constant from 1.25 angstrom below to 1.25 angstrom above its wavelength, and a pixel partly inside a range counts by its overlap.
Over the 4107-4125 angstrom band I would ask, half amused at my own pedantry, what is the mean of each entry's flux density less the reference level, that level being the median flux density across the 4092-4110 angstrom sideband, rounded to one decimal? -1.2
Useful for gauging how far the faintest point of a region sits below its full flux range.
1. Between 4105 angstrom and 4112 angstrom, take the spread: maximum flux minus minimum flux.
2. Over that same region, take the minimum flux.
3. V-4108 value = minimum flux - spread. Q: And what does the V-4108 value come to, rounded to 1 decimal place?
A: 40.1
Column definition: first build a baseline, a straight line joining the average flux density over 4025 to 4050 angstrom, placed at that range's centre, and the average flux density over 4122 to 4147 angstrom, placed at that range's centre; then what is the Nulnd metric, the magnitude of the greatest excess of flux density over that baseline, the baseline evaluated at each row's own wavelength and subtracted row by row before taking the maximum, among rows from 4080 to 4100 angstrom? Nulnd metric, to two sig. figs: 2.9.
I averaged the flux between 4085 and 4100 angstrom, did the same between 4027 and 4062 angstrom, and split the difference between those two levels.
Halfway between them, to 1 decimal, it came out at 40.3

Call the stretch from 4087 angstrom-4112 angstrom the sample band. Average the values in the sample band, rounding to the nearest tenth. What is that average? 40.8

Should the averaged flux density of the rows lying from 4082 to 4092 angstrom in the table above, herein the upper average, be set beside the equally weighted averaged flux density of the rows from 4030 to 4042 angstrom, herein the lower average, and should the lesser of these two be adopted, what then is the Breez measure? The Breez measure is 40.2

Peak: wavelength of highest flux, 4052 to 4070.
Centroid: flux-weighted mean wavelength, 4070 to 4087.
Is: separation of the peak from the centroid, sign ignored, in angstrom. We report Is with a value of 17.5 angstrom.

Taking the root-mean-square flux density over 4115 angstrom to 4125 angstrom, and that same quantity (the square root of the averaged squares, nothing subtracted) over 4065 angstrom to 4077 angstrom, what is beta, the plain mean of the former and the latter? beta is 39.1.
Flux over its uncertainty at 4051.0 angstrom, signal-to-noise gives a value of 65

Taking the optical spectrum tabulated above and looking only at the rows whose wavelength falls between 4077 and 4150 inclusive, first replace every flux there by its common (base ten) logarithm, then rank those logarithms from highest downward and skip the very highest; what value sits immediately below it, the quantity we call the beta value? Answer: 1.62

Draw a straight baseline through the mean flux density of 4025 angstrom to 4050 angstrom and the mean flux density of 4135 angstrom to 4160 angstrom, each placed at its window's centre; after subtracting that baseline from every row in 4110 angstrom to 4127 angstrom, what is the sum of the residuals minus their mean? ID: -5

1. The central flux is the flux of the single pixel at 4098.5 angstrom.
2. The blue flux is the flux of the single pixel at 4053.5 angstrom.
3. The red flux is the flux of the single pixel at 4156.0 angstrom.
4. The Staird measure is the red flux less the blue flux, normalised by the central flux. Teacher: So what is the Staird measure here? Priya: 0.053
